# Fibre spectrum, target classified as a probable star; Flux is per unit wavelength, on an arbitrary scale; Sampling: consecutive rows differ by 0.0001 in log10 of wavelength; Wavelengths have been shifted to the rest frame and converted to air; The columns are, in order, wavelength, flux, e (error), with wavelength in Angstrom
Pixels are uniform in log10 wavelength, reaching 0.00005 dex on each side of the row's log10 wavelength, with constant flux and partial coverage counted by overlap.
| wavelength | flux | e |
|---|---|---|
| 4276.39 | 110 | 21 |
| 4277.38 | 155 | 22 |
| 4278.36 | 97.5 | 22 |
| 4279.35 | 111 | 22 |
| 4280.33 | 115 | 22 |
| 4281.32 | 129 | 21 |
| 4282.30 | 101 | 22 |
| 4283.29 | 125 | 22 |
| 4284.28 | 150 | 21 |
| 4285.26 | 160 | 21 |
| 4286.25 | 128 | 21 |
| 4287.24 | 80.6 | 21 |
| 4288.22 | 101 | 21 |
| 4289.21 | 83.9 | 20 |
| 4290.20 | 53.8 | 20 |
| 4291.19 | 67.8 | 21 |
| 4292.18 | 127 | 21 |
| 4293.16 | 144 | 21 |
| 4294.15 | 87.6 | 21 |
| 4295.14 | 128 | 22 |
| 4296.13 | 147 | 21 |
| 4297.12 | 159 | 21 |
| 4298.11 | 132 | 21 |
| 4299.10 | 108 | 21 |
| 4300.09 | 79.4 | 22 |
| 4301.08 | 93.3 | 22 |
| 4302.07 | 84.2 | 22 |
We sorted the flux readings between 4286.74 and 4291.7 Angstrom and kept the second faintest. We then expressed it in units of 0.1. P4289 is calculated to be 678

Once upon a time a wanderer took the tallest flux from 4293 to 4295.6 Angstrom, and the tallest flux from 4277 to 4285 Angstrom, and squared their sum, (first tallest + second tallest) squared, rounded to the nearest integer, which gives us 89401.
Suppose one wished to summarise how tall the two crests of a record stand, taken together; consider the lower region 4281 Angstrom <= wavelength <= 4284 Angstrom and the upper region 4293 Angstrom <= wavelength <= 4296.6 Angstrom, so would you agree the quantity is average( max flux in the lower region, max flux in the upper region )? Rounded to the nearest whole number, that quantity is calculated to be 138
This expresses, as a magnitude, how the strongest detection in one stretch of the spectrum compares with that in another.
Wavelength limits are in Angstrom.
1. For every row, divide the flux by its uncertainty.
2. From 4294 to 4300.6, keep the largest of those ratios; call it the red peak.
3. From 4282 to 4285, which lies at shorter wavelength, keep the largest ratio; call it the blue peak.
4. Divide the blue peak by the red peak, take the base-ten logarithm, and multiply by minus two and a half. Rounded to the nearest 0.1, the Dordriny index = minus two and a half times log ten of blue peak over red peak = 0.1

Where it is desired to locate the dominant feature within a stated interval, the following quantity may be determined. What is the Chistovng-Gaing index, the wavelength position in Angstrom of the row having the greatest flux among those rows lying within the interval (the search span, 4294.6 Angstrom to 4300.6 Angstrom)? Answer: 4297.12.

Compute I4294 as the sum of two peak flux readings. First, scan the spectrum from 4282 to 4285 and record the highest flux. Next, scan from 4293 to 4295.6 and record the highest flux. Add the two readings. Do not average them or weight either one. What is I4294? 294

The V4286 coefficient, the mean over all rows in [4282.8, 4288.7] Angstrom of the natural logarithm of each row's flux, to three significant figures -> 4.80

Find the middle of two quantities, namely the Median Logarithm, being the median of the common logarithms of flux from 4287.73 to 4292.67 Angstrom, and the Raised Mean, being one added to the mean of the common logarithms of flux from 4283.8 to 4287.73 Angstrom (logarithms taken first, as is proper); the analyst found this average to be 2.51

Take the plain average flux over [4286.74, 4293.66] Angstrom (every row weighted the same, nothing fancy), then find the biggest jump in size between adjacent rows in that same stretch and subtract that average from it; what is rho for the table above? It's -35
